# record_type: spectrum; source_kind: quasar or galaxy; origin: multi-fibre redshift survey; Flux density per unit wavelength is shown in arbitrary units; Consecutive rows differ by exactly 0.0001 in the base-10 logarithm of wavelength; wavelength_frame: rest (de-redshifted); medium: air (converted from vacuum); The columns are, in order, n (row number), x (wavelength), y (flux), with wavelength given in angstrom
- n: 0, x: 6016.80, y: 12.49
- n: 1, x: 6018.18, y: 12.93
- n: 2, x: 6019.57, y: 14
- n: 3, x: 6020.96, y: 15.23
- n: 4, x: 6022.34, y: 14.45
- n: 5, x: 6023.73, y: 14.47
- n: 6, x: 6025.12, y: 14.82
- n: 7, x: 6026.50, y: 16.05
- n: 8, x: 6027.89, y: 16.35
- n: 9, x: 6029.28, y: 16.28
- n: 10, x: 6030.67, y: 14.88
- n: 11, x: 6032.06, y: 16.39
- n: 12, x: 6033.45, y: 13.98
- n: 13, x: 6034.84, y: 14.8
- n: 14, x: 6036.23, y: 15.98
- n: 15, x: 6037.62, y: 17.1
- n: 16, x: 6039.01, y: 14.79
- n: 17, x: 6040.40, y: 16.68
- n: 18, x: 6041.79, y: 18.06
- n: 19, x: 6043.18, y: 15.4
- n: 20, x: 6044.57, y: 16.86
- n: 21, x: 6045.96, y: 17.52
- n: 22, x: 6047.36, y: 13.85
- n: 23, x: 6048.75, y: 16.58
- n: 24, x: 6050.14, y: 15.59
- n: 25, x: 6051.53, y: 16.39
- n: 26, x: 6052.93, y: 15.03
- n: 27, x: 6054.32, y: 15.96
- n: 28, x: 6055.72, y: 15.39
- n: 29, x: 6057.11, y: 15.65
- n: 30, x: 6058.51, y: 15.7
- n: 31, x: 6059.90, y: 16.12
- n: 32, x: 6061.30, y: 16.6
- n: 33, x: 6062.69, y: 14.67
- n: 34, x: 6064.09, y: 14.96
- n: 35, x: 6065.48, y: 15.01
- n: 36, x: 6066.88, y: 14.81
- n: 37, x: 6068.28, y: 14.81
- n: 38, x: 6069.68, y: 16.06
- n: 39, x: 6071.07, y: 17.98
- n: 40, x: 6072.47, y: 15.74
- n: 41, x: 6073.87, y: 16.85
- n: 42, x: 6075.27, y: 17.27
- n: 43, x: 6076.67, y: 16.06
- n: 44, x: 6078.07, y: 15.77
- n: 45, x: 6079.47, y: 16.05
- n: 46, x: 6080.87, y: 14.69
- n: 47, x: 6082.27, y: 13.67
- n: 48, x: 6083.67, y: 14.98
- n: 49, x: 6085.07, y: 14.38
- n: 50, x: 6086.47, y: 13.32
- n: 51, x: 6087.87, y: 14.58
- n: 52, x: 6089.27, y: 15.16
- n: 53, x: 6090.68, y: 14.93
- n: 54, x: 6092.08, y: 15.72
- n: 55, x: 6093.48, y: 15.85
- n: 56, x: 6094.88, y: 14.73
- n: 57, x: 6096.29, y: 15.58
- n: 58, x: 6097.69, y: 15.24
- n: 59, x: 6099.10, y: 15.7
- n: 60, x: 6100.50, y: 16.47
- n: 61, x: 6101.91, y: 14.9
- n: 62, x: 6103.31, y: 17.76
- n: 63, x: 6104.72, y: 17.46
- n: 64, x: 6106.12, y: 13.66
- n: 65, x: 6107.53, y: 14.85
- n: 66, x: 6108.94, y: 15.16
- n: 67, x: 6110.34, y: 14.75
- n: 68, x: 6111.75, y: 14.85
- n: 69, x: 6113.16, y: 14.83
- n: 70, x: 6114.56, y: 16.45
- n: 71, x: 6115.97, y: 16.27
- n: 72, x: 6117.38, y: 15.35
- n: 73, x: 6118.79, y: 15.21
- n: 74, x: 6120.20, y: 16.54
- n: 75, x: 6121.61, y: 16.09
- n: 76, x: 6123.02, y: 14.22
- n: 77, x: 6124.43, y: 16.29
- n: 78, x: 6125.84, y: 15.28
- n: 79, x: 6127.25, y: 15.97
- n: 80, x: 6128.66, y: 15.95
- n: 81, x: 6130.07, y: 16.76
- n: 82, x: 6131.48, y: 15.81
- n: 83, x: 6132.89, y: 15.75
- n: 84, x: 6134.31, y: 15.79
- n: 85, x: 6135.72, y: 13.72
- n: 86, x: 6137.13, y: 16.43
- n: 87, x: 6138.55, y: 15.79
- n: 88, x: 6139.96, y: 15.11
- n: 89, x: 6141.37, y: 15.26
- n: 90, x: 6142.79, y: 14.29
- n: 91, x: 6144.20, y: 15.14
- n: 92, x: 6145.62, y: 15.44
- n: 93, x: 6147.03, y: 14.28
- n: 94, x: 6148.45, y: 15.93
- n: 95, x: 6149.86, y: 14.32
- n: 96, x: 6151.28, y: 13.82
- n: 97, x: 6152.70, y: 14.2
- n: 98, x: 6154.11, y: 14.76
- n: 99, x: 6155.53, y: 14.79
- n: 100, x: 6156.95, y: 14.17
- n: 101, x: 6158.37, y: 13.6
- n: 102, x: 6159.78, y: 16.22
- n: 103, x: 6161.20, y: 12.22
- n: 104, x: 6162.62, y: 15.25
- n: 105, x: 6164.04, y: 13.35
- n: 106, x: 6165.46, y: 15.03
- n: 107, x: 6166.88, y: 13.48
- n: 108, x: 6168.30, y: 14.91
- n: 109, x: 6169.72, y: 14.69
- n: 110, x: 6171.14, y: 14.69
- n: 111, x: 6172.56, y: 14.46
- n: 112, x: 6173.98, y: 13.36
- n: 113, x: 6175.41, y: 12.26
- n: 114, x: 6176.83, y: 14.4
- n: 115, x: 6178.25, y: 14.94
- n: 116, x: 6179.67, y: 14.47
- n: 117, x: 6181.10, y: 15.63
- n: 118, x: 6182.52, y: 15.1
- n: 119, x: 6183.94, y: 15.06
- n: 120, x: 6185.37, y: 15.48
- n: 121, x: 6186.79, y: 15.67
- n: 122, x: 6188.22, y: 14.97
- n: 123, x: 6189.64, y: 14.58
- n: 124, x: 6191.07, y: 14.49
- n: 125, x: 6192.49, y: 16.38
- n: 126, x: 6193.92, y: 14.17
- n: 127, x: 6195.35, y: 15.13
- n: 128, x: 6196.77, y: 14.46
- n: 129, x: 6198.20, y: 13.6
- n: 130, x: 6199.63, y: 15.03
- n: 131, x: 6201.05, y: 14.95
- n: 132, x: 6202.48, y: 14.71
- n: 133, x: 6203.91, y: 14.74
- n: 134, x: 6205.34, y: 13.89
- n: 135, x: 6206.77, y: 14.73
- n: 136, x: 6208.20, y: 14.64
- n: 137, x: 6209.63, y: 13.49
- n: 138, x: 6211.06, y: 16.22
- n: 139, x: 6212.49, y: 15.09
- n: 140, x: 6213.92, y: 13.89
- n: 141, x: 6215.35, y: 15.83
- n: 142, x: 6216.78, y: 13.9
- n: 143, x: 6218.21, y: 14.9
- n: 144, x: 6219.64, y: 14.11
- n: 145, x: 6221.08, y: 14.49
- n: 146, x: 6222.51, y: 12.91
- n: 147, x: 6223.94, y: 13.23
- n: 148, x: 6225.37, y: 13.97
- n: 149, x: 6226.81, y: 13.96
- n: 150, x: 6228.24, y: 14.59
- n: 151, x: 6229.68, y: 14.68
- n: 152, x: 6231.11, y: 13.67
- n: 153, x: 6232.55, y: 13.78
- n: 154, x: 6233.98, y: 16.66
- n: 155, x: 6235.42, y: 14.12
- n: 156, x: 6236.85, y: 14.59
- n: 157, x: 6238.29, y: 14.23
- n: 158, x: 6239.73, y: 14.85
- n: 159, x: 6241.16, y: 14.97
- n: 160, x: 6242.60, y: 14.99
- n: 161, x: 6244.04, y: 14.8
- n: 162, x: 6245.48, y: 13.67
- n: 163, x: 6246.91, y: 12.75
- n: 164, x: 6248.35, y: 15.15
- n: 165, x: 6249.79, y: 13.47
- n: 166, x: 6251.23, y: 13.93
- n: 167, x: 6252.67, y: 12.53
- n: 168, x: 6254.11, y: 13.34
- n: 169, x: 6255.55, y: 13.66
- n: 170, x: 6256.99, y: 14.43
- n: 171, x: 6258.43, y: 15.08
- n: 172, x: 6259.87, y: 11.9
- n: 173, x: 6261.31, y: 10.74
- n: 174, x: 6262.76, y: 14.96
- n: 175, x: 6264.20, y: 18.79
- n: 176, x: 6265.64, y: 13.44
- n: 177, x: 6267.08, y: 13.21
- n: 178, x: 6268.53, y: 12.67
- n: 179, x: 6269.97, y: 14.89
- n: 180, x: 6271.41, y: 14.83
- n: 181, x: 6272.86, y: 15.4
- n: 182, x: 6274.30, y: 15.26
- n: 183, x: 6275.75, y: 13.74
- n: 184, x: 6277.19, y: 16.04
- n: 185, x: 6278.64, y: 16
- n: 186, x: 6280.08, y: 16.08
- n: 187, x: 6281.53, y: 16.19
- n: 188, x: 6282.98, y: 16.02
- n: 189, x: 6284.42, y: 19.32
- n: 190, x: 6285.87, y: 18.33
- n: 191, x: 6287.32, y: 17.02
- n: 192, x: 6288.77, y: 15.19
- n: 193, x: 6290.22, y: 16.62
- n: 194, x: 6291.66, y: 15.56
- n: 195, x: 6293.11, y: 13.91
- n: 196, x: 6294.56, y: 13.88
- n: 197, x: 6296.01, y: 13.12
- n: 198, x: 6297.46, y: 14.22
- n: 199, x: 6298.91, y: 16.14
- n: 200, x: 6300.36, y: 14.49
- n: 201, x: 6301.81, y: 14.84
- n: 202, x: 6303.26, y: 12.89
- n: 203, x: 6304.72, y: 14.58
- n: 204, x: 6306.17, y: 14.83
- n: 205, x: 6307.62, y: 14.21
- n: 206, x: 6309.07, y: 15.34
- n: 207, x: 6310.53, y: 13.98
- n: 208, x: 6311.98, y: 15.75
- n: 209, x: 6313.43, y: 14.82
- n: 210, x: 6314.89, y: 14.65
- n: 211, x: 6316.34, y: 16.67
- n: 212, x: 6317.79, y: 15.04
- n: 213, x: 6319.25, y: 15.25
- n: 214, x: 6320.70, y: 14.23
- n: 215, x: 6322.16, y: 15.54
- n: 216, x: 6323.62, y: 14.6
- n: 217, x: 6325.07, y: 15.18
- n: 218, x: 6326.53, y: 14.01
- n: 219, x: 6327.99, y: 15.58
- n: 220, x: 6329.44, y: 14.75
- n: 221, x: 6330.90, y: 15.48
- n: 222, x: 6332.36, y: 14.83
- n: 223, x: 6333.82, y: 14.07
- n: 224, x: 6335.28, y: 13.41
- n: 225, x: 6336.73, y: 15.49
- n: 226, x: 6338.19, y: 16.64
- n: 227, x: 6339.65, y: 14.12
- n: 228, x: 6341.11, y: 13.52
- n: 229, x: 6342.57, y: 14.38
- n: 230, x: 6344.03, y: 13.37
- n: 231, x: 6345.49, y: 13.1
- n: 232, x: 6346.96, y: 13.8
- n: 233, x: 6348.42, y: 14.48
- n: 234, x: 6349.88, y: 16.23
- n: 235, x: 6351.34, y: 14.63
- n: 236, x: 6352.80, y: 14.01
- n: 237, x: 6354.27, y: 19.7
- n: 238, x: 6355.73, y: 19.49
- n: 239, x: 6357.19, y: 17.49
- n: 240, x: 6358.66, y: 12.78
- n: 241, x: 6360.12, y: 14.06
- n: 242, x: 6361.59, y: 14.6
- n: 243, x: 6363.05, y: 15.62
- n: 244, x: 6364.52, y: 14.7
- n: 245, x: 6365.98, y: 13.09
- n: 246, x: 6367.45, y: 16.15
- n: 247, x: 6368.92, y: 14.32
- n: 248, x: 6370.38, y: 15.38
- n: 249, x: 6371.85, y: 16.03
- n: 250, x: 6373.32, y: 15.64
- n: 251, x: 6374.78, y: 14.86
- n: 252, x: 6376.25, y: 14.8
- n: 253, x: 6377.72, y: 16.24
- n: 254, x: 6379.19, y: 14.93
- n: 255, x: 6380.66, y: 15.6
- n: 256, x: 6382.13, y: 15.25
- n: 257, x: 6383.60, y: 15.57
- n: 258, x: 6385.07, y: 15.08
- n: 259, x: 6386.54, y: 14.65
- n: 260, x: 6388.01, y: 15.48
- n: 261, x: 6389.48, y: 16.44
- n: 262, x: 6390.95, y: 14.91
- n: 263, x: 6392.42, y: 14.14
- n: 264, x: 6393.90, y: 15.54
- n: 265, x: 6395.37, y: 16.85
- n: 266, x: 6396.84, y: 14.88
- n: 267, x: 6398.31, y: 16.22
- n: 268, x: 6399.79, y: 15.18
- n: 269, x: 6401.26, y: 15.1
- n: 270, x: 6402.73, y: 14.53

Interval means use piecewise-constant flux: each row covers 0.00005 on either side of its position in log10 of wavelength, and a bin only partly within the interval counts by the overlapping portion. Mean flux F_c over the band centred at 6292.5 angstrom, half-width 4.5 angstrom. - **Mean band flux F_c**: 14.7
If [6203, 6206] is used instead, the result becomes 14.3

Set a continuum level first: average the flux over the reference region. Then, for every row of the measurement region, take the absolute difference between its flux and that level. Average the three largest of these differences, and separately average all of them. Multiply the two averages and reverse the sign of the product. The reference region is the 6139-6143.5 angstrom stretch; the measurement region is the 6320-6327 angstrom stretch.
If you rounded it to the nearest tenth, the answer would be -0.4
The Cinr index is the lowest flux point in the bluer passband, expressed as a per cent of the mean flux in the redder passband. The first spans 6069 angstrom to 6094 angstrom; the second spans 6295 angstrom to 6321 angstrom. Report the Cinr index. 90.5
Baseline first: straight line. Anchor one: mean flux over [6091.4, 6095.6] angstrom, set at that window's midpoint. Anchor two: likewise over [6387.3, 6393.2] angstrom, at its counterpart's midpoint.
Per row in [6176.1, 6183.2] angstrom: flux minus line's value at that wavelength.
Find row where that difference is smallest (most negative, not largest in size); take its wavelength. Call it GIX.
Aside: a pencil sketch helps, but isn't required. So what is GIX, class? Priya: 6176.83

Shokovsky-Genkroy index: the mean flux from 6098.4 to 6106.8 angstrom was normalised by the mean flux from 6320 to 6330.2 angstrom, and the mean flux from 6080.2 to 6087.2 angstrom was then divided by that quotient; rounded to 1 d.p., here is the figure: 13.2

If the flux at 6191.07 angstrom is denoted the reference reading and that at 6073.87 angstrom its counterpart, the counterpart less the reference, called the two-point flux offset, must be 2.4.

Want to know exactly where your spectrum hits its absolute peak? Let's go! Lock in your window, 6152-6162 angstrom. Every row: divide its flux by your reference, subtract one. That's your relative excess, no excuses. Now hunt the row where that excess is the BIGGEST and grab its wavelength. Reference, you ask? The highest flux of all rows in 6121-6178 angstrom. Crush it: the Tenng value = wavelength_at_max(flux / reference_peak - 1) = 6159.78 angstrom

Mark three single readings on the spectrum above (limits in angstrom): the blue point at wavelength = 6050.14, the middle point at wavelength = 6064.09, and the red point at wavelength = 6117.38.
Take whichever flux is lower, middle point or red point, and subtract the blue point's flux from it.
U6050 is -0.63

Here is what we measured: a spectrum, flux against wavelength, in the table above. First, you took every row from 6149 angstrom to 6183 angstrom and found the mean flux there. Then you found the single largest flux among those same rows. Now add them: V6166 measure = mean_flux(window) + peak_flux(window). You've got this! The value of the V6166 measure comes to 30.6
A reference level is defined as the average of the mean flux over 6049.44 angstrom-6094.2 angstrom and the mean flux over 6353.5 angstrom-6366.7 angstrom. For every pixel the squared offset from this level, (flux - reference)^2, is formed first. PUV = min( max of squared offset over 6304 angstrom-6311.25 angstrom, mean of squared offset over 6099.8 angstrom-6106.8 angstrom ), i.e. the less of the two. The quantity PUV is 2.6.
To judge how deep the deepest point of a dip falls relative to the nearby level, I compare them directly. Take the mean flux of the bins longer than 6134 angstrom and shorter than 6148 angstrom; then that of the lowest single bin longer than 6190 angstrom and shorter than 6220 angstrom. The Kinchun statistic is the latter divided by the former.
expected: 0.89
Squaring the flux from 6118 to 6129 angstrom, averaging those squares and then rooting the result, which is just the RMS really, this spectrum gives 15.7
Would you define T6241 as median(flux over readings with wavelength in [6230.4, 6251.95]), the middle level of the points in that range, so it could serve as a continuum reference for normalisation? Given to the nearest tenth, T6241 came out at 14.2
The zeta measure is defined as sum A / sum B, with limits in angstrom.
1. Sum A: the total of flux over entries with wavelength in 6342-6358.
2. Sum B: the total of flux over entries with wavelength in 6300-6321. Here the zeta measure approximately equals 0.77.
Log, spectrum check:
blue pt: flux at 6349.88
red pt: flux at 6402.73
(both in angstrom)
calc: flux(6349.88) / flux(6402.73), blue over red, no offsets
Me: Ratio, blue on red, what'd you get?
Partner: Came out 1.12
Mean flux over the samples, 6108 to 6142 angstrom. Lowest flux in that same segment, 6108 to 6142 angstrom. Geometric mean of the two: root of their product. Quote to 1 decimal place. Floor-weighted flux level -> 14.6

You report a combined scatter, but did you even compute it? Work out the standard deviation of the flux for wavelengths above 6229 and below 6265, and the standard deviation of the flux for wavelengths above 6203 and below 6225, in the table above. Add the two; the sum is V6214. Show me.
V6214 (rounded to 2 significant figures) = 2.4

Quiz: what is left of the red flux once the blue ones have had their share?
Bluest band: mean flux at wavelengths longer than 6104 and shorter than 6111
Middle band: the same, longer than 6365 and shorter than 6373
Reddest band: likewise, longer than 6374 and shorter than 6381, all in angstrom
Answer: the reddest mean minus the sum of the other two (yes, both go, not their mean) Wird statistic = -14.9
